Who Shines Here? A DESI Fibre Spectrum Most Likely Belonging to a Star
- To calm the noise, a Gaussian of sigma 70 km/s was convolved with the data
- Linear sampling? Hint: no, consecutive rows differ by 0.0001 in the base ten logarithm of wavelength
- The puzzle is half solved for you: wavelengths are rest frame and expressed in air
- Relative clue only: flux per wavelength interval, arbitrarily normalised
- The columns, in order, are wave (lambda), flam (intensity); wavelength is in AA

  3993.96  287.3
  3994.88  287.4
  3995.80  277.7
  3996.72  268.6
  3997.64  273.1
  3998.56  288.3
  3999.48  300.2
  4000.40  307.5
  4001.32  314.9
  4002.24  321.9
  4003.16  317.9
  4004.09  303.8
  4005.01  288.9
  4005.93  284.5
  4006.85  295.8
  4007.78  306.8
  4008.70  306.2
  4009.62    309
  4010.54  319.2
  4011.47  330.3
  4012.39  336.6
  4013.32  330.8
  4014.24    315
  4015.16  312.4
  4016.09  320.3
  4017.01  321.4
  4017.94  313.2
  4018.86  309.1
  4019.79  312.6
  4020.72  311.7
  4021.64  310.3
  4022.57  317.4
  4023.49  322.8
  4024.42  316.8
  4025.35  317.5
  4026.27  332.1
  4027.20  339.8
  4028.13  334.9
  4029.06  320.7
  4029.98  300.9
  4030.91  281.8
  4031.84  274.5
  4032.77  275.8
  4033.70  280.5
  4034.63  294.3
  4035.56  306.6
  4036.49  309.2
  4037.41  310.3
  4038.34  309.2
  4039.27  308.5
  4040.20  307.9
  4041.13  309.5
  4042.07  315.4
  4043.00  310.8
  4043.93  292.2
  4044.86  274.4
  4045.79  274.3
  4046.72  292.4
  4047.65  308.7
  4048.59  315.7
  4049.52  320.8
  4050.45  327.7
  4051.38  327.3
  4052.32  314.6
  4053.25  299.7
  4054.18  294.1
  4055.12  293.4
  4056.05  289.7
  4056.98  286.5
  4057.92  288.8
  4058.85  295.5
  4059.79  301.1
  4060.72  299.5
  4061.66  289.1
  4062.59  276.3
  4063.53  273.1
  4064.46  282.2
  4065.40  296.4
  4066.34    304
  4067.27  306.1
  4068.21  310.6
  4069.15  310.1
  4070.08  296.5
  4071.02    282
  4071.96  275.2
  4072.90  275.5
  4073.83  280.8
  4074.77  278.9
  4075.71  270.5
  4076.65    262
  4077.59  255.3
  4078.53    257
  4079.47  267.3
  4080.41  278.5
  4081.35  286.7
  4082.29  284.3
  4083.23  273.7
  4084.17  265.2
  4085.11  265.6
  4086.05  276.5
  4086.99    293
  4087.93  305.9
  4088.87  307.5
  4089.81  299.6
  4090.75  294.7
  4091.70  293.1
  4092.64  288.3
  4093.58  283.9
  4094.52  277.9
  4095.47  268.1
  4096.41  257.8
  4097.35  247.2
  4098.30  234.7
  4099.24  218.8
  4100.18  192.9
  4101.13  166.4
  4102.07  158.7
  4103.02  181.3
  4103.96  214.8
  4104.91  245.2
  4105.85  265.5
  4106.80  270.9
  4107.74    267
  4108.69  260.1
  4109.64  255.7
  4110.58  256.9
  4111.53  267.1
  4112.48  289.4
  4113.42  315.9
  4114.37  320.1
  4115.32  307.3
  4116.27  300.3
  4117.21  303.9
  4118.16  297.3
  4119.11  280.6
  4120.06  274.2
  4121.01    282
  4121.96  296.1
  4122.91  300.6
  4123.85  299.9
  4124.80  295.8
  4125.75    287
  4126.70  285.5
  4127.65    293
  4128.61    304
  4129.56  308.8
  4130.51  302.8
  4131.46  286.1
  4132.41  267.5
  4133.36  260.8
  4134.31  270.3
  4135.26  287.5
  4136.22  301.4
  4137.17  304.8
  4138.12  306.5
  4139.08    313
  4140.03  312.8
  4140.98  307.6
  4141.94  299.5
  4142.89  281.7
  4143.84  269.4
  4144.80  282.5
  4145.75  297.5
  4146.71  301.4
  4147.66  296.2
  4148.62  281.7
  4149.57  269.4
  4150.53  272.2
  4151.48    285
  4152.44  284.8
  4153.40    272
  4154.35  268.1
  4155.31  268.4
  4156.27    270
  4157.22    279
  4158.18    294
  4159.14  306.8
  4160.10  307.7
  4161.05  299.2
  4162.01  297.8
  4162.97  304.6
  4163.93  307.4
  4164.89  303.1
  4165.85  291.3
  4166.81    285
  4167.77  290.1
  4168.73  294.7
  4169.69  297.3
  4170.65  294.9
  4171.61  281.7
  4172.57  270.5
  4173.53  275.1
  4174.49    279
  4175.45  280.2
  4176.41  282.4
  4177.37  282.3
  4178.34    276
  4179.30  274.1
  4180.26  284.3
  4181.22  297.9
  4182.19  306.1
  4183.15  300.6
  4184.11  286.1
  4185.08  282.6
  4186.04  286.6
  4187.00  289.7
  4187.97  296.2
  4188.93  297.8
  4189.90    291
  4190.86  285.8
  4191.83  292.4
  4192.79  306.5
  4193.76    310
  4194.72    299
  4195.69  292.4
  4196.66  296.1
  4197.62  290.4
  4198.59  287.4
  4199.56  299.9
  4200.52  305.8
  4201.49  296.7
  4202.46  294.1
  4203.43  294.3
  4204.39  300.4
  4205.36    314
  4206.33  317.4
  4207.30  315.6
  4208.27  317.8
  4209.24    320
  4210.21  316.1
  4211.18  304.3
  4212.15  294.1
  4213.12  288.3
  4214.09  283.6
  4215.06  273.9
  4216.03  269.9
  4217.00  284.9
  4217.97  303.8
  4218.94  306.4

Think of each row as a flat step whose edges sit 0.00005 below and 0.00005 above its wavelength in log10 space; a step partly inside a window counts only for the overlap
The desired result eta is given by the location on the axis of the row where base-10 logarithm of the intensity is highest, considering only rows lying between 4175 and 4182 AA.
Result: 4181.22 AA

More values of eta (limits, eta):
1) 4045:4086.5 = 4050.45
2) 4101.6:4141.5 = 4114.37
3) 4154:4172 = 4160.10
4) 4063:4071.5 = 4068.21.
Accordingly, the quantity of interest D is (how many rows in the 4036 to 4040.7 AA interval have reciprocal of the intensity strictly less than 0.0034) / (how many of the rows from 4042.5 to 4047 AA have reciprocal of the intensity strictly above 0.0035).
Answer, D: 2.5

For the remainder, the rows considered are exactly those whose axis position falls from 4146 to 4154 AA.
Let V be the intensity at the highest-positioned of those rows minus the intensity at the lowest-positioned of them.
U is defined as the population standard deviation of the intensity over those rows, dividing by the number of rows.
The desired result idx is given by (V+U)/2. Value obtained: -9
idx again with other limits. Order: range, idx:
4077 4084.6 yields 10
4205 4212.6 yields -6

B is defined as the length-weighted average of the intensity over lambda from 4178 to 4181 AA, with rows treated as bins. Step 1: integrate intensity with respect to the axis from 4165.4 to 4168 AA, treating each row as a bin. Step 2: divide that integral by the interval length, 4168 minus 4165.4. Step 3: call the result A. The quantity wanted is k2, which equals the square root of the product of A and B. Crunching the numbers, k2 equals 285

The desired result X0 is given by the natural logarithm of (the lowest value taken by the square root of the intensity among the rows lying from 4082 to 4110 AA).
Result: 2.53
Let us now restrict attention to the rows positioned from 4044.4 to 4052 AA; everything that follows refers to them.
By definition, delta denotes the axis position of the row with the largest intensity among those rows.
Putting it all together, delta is 4050.45 AA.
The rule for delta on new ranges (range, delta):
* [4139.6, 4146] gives 4140.03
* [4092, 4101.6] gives 4092.64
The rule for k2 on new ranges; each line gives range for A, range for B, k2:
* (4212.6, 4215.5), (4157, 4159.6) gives 288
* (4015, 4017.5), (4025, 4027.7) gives 324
